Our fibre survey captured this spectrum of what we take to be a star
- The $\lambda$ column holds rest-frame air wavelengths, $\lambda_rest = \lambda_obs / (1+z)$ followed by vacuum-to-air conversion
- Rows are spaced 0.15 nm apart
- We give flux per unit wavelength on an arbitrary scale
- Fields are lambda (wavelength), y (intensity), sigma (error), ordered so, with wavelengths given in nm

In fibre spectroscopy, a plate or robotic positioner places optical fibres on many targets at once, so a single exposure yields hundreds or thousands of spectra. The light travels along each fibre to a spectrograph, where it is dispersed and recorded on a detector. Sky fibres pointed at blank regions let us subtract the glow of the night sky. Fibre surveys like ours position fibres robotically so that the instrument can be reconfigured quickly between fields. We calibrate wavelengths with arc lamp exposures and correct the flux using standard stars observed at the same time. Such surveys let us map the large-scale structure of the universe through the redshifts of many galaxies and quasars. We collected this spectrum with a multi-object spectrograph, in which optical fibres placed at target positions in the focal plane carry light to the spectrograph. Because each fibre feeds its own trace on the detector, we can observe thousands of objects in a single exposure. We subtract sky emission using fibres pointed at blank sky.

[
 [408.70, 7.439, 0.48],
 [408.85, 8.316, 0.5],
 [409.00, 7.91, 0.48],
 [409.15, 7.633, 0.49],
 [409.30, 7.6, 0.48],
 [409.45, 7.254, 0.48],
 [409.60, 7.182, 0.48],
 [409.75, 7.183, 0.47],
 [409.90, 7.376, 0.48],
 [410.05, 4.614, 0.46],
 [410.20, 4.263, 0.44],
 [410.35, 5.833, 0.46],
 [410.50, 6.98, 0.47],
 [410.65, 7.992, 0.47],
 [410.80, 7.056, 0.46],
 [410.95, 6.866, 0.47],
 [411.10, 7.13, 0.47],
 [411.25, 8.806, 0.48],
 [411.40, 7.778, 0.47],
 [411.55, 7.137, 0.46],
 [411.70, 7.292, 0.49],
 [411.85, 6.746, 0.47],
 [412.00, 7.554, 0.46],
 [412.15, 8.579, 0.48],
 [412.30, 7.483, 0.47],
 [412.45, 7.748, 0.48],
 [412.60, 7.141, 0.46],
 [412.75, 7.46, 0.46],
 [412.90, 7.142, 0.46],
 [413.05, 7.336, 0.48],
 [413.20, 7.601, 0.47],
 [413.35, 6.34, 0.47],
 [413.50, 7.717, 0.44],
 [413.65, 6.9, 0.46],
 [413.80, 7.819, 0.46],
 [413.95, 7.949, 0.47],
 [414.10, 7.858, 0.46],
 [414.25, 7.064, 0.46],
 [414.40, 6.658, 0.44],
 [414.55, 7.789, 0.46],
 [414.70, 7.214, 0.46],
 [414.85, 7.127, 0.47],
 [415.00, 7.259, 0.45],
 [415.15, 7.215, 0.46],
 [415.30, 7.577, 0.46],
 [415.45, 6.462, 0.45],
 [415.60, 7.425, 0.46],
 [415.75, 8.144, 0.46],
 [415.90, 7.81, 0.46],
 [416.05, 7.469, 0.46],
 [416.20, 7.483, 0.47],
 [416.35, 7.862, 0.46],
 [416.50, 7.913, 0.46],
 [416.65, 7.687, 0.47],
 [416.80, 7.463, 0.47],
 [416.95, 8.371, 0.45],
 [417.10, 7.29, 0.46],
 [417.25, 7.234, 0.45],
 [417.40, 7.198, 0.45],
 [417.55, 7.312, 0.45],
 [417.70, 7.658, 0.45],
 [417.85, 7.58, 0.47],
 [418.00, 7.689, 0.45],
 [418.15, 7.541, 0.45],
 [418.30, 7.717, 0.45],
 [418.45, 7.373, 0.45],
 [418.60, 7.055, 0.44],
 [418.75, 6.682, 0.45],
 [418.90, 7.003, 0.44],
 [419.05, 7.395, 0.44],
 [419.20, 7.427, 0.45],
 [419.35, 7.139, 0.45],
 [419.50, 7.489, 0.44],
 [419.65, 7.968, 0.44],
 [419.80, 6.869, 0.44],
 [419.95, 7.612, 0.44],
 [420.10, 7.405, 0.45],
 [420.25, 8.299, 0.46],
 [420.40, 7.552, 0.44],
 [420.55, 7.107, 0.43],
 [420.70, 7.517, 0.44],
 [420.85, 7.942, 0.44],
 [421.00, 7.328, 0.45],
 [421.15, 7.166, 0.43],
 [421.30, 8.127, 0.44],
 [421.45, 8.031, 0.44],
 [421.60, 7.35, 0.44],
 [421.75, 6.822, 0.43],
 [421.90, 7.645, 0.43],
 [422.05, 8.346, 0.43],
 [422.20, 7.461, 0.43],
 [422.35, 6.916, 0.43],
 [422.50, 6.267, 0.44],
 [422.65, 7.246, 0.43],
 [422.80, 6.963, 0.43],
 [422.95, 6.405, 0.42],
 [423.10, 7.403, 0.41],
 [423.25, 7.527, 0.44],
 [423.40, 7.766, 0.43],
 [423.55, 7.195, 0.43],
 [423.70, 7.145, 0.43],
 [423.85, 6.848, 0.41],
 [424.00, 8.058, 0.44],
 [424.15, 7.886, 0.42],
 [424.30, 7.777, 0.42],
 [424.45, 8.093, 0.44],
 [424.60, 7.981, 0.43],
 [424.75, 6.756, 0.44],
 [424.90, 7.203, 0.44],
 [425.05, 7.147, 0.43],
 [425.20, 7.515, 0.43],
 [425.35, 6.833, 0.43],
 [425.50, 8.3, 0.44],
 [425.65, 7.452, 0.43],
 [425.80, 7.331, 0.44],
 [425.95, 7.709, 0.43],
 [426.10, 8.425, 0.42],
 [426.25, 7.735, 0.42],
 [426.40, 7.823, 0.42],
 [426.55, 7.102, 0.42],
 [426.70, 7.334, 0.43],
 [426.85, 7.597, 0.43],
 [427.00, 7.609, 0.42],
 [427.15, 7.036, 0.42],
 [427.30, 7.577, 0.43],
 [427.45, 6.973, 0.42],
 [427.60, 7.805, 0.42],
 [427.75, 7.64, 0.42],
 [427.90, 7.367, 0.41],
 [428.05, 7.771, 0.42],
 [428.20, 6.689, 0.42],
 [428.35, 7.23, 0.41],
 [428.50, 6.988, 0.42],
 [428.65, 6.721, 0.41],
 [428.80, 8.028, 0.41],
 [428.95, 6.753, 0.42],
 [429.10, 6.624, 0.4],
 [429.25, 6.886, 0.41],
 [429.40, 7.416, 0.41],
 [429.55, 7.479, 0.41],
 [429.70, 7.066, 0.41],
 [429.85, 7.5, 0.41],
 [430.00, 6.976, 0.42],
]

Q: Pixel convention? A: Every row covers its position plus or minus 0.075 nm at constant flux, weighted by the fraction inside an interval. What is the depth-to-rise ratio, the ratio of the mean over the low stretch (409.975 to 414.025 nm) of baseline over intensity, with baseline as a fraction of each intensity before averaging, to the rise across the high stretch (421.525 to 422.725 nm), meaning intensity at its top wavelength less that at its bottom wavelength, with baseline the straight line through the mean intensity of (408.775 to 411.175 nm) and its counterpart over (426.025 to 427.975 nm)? -10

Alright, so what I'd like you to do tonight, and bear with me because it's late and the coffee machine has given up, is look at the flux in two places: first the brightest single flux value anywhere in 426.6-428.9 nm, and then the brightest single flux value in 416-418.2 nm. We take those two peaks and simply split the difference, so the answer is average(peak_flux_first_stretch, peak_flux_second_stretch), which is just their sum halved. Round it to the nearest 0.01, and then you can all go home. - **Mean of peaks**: 8.20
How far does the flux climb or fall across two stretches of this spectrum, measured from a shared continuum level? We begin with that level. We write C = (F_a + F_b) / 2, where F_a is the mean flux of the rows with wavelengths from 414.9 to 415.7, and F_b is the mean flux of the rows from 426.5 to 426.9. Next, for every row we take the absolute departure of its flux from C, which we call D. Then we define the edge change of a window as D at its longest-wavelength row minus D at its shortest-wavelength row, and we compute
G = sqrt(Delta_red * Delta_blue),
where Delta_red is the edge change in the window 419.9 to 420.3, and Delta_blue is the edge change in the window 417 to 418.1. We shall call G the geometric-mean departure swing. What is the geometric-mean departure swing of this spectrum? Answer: 0.52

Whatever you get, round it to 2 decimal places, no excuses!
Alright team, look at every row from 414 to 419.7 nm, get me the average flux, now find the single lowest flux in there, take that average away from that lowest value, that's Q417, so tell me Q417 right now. -0.97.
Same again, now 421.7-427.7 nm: -1.16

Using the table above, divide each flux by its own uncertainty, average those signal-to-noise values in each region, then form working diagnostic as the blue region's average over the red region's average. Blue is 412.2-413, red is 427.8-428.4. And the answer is 0.91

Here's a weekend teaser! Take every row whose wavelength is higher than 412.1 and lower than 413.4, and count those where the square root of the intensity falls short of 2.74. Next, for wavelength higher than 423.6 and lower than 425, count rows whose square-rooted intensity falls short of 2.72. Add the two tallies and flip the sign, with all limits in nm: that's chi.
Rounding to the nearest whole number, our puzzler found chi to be -10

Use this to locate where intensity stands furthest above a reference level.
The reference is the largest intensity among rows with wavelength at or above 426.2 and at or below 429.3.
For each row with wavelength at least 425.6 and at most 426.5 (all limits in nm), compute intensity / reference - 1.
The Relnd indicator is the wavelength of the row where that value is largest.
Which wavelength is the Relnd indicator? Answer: 426.10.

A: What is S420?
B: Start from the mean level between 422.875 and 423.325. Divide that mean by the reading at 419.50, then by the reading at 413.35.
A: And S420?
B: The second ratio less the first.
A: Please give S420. 0.17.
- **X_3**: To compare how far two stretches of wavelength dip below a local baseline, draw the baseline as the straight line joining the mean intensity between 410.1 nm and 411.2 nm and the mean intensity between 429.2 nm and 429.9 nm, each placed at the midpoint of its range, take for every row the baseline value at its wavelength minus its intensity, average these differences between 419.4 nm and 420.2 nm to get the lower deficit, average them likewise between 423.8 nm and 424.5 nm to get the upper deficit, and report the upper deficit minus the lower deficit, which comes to -0.1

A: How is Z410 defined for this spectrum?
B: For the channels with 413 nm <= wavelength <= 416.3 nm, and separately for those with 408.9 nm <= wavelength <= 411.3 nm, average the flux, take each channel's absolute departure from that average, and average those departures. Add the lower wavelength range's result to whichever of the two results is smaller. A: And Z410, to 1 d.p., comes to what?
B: 1.2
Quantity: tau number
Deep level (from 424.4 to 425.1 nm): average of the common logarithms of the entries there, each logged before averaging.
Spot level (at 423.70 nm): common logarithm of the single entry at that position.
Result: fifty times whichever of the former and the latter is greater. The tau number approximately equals 43.5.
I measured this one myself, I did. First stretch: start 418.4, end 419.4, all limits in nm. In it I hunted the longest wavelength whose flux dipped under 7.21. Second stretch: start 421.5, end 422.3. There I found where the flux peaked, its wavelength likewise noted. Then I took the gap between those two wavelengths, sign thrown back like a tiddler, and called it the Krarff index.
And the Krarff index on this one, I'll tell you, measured 2.70 nm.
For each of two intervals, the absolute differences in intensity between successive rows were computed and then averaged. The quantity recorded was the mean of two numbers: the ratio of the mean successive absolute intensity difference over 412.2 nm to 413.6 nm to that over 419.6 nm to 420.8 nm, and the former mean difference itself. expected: 0.7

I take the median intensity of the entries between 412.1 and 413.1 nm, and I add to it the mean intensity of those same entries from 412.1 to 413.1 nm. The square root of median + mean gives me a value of 3.87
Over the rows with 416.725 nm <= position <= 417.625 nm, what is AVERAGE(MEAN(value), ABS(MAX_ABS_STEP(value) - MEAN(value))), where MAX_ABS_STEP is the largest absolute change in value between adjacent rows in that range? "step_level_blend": 6.94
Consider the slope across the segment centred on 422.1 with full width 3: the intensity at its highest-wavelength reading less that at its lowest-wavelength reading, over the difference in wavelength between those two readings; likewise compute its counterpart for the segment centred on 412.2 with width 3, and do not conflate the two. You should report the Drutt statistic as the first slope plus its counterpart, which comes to -0.17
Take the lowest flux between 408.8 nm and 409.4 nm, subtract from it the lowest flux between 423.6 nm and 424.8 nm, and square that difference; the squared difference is 0.71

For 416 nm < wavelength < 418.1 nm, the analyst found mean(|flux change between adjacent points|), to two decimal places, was 0.28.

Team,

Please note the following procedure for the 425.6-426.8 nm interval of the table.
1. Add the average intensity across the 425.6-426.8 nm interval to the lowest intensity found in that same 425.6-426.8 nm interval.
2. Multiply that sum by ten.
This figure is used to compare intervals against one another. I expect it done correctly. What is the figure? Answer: 147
